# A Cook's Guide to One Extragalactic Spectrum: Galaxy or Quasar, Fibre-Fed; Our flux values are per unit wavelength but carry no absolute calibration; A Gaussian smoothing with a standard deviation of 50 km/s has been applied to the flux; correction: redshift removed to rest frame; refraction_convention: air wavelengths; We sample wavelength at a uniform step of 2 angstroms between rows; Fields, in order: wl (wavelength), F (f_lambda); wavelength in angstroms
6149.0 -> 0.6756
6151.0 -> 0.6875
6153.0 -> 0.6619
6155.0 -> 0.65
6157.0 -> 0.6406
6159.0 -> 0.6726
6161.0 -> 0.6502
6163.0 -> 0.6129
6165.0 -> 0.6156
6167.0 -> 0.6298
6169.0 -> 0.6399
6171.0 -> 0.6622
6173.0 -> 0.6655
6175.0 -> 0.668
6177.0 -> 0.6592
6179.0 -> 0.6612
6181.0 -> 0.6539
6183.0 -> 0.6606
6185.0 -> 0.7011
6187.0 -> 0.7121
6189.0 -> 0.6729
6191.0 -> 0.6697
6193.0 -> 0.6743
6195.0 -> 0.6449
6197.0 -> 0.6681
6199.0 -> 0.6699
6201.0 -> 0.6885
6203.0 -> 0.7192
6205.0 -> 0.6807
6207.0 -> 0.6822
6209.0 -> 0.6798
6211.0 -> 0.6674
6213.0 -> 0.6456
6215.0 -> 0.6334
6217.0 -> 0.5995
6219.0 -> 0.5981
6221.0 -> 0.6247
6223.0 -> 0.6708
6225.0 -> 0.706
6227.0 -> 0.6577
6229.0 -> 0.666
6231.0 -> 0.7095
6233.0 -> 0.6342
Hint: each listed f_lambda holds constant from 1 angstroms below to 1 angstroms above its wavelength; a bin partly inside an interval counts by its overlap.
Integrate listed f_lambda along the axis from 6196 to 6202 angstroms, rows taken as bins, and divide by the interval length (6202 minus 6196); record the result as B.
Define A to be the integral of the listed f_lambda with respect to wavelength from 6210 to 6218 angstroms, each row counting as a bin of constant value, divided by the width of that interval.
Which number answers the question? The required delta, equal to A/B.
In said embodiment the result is 0.94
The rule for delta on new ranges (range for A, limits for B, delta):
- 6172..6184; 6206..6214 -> 0.99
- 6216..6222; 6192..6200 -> 0.91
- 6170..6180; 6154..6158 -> 1.03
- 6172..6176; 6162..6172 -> 1.05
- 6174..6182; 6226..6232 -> 0.97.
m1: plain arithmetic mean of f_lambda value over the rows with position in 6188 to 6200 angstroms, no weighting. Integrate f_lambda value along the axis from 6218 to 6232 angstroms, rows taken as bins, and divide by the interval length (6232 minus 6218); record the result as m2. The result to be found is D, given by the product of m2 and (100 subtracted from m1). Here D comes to -65.7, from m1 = 0.67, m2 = 0.662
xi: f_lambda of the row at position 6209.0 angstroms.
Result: 0.6798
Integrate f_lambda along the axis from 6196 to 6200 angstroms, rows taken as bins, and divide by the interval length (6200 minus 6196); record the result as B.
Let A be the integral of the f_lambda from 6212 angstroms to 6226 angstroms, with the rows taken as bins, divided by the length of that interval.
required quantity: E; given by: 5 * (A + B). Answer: 6.54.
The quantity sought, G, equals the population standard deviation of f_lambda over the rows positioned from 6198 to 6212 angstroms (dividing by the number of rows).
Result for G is 0.0159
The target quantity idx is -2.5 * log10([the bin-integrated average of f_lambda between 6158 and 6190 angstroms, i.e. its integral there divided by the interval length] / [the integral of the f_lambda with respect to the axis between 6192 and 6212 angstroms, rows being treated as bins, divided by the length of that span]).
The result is 0.03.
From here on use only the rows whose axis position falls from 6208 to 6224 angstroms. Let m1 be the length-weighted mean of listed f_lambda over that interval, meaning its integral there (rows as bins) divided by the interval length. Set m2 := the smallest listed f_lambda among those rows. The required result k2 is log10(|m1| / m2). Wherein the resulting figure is 0.029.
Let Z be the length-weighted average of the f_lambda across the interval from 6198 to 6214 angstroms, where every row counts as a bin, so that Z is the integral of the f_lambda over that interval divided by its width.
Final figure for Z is 0.679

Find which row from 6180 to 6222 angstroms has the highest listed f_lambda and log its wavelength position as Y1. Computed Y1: 6203.0 angstroms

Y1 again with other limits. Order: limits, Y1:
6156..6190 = 6187.0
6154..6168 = 6159.0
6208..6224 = 6209.0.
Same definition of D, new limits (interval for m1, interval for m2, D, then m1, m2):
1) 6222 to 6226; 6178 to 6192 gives -67.1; 0.69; 0.676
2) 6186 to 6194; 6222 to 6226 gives -68.4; 0.68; 0.688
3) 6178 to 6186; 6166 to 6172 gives -64.0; 0.67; 0.644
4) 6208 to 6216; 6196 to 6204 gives -68.2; 0.66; 0.686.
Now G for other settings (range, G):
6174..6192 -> 0.0189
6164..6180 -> 0.0181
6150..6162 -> 0.0158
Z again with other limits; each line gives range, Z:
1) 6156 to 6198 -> 0.659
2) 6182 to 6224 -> 0.665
